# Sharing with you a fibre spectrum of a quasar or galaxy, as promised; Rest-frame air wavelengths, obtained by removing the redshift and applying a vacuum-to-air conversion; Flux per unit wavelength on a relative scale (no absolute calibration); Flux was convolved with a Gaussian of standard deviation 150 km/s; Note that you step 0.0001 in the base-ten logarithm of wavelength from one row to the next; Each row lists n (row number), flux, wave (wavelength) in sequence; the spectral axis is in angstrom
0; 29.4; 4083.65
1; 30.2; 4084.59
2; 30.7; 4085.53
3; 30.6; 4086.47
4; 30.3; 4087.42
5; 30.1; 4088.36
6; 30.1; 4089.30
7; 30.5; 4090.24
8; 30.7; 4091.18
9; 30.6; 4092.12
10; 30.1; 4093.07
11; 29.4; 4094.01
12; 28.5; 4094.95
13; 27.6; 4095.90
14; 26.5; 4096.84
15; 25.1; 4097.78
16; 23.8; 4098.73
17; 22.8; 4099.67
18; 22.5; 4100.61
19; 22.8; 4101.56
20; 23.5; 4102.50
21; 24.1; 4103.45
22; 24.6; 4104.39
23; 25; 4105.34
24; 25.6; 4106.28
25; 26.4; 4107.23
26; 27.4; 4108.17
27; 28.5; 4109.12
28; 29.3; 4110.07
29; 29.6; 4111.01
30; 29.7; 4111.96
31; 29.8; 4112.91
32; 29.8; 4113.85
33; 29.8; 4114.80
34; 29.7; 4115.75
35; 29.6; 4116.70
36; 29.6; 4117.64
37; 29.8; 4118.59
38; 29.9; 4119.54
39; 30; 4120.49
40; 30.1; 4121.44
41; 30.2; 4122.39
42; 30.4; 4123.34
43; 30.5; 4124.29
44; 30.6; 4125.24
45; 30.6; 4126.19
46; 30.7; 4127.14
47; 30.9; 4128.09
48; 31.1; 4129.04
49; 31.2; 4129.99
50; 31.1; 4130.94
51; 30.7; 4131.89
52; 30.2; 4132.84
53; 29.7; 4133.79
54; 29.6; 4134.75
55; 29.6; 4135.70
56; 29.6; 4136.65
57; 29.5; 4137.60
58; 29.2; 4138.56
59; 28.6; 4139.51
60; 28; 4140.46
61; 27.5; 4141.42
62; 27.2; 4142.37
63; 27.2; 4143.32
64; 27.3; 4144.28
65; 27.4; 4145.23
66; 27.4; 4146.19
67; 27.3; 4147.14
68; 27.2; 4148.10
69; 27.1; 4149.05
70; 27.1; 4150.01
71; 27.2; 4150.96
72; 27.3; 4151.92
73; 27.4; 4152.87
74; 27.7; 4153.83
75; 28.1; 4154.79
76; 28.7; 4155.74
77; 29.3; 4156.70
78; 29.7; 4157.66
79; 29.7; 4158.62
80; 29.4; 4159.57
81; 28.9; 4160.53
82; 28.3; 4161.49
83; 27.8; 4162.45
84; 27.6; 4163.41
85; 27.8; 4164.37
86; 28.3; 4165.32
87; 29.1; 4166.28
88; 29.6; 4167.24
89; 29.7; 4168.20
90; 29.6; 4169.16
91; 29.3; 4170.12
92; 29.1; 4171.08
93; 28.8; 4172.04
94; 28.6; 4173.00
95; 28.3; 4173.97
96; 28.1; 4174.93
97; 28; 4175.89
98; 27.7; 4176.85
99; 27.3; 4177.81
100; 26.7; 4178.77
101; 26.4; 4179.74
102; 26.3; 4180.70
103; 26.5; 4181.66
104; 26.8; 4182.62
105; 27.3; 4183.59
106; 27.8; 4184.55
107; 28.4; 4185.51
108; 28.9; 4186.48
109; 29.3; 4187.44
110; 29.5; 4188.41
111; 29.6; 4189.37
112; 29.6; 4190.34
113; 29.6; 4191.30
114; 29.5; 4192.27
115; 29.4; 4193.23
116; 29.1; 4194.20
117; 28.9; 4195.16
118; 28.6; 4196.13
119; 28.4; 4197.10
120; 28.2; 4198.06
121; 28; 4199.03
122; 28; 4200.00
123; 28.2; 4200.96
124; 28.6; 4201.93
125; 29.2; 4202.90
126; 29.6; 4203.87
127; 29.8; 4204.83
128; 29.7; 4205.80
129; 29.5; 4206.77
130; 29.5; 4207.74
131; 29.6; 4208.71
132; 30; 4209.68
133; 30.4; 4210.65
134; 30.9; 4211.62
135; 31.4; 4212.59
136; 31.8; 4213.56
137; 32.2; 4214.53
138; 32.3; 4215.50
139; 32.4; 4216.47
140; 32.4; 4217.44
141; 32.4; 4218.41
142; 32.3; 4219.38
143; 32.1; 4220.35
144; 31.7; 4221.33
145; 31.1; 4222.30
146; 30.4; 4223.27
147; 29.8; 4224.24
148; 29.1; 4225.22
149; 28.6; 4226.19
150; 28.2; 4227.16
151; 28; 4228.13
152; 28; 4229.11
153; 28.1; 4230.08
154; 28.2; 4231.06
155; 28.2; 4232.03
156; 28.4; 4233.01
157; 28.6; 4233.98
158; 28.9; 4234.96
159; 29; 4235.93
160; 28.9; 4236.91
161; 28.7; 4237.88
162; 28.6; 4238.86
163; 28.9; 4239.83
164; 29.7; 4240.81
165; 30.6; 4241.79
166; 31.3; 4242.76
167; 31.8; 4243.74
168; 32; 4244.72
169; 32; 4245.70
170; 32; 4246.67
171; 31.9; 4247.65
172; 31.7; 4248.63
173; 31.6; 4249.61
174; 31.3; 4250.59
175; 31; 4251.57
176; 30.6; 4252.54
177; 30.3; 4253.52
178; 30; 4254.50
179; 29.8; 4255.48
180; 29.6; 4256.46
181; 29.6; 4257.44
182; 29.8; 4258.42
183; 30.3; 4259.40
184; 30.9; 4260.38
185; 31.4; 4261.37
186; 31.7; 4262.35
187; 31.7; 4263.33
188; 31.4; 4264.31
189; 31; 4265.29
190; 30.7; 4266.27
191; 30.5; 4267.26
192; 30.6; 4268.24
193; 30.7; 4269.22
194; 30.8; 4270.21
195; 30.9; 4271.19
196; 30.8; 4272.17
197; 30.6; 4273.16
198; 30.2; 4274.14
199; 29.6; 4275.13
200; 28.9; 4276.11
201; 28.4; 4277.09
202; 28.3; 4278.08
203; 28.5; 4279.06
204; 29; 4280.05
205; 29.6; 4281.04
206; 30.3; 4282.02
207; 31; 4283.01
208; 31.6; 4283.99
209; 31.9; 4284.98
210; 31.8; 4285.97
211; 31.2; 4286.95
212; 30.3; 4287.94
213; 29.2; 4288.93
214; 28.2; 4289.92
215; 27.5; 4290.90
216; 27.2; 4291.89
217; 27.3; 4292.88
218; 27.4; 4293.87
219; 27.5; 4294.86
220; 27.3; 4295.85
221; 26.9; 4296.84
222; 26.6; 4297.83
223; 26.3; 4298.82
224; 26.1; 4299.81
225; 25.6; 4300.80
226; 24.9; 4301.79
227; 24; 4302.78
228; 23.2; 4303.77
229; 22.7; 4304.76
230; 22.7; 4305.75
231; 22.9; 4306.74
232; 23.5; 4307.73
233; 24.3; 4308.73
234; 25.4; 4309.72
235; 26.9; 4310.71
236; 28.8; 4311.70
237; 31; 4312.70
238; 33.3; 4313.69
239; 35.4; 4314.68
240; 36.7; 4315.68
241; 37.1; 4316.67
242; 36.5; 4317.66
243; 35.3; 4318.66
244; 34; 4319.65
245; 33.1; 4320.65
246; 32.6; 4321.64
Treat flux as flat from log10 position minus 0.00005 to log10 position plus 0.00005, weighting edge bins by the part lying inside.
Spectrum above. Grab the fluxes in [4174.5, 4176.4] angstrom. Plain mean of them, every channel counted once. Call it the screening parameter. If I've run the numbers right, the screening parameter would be 28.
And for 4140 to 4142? 28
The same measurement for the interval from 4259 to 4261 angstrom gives 31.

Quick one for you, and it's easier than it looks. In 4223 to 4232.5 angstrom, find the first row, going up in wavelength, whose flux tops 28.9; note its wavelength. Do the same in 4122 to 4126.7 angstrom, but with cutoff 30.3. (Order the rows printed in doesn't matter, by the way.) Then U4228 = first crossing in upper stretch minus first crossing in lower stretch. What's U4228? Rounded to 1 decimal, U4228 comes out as 99.9 angstrom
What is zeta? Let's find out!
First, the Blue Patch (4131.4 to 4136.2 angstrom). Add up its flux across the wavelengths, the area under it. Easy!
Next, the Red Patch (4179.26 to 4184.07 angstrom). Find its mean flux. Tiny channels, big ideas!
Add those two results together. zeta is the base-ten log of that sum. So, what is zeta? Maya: 2.23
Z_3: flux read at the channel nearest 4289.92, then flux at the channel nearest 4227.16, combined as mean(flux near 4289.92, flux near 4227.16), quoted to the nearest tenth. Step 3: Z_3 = 28.2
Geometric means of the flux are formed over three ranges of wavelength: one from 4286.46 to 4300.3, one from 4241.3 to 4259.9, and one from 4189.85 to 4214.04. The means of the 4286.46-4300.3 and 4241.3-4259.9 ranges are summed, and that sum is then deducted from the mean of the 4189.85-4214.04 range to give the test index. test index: -29.2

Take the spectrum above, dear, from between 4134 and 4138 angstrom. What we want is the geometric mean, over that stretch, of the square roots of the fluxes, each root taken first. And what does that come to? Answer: 5.44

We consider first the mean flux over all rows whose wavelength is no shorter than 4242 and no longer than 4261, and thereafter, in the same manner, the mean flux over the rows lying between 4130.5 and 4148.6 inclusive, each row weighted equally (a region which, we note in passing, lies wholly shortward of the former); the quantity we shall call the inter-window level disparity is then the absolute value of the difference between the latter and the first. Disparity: 2.3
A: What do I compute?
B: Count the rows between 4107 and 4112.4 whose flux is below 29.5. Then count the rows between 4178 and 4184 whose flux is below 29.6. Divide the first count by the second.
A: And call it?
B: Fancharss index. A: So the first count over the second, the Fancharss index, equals 0.67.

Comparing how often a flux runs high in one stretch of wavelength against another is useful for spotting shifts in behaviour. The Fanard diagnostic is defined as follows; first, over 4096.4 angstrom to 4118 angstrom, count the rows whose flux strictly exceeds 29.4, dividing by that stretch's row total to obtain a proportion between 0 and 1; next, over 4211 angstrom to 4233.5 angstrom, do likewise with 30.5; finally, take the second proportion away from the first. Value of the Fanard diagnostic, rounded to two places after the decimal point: -0.17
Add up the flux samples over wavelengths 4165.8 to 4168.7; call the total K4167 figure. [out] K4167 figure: 88.4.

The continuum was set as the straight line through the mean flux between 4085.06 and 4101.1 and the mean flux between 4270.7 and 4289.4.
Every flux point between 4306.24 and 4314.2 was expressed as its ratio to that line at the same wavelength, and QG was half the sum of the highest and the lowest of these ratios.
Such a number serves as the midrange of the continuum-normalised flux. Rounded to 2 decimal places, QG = 0.92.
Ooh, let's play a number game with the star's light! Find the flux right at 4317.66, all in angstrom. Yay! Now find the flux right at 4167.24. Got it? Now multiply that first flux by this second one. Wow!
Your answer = 1080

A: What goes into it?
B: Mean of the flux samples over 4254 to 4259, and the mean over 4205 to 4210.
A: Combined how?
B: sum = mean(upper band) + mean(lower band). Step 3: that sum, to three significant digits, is 59.4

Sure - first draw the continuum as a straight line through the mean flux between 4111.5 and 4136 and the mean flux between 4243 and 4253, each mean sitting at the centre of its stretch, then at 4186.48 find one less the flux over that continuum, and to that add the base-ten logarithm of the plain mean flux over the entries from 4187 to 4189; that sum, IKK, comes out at 1.53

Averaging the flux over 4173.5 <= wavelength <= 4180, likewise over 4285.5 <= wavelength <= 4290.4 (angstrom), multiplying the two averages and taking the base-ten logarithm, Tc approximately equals 2.92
